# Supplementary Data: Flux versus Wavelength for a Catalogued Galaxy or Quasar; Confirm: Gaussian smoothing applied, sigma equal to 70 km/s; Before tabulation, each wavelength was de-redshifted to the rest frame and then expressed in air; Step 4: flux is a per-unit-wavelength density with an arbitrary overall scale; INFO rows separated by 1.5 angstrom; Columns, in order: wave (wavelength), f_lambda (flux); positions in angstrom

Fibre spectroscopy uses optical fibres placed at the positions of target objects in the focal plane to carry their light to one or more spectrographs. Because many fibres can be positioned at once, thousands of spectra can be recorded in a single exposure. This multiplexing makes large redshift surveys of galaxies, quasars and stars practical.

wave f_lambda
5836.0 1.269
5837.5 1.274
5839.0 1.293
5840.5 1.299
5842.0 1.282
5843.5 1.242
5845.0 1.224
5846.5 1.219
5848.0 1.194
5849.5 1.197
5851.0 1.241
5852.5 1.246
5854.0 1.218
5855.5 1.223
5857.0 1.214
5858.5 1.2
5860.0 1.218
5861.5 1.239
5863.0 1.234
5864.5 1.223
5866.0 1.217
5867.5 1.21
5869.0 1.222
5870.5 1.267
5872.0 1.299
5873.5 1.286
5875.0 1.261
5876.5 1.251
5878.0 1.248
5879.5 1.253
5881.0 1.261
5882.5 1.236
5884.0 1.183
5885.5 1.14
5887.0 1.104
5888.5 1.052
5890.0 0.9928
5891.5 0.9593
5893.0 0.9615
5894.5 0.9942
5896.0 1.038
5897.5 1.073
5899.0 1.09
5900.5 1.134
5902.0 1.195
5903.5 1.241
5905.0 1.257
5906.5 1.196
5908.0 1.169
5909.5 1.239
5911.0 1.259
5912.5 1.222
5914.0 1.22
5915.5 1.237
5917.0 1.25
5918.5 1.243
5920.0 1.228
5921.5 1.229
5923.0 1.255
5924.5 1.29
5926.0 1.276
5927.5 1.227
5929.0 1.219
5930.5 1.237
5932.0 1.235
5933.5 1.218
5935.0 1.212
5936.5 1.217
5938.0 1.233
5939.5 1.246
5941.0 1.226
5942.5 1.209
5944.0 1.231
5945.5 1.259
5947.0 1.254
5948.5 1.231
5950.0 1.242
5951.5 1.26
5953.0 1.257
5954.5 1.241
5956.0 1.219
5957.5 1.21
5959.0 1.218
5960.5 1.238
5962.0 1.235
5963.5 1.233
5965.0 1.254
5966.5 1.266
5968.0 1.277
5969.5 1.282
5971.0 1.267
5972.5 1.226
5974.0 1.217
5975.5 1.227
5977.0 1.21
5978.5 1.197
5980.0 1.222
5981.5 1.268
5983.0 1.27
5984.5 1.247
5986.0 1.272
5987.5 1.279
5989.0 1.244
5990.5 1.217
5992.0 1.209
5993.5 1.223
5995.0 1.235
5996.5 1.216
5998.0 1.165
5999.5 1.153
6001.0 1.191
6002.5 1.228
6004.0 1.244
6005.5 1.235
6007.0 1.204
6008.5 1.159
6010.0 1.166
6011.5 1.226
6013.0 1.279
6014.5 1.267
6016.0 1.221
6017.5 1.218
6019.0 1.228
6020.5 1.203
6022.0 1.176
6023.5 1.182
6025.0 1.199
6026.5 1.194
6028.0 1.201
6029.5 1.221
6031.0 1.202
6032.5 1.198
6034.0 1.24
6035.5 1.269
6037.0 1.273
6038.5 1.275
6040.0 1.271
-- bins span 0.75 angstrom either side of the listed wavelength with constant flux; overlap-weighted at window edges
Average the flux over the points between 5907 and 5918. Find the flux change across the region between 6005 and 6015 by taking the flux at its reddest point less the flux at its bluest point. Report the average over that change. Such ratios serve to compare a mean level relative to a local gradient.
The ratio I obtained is 38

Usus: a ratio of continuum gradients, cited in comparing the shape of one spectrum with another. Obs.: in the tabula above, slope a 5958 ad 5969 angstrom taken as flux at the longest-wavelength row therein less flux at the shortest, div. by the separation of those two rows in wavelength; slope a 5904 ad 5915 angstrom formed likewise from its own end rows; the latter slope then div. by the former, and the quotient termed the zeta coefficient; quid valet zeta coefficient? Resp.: -0.63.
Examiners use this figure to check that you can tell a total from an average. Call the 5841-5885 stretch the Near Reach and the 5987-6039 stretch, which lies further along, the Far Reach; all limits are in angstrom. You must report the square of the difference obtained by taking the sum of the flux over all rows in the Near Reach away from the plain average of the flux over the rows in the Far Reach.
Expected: 1196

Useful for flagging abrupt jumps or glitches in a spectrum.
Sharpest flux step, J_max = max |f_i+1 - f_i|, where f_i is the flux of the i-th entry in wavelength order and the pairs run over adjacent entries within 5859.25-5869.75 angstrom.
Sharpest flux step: 0.021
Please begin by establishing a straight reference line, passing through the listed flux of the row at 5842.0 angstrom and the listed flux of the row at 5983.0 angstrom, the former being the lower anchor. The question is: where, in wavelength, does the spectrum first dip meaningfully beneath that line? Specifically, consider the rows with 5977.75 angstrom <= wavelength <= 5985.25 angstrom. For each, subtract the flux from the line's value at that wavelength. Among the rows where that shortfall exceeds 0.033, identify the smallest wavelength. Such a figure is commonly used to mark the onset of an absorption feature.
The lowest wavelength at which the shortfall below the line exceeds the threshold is 5978.5 angstrom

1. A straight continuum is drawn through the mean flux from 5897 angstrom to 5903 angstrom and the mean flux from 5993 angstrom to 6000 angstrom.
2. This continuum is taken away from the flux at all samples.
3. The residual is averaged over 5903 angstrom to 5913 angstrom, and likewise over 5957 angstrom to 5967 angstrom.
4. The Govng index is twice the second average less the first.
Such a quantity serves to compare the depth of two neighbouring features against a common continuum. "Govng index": 0.033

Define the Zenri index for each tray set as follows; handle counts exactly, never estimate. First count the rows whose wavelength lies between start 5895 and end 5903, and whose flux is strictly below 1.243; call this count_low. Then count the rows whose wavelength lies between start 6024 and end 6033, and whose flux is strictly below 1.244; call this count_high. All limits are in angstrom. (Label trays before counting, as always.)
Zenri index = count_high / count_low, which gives 1.2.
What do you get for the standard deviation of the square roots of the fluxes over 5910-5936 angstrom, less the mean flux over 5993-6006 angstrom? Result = -1.20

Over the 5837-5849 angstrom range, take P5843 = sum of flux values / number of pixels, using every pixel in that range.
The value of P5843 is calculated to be 1.25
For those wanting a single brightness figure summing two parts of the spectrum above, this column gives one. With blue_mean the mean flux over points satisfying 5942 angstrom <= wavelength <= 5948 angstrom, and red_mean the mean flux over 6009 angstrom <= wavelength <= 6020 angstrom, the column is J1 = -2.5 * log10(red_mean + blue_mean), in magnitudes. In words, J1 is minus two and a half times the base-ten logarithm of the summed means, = -0.98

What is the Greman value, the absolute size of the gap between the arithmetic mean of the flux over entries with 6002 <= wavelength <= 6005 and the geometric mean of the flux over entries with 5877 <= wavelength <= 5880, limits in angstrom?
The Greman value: 0.014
